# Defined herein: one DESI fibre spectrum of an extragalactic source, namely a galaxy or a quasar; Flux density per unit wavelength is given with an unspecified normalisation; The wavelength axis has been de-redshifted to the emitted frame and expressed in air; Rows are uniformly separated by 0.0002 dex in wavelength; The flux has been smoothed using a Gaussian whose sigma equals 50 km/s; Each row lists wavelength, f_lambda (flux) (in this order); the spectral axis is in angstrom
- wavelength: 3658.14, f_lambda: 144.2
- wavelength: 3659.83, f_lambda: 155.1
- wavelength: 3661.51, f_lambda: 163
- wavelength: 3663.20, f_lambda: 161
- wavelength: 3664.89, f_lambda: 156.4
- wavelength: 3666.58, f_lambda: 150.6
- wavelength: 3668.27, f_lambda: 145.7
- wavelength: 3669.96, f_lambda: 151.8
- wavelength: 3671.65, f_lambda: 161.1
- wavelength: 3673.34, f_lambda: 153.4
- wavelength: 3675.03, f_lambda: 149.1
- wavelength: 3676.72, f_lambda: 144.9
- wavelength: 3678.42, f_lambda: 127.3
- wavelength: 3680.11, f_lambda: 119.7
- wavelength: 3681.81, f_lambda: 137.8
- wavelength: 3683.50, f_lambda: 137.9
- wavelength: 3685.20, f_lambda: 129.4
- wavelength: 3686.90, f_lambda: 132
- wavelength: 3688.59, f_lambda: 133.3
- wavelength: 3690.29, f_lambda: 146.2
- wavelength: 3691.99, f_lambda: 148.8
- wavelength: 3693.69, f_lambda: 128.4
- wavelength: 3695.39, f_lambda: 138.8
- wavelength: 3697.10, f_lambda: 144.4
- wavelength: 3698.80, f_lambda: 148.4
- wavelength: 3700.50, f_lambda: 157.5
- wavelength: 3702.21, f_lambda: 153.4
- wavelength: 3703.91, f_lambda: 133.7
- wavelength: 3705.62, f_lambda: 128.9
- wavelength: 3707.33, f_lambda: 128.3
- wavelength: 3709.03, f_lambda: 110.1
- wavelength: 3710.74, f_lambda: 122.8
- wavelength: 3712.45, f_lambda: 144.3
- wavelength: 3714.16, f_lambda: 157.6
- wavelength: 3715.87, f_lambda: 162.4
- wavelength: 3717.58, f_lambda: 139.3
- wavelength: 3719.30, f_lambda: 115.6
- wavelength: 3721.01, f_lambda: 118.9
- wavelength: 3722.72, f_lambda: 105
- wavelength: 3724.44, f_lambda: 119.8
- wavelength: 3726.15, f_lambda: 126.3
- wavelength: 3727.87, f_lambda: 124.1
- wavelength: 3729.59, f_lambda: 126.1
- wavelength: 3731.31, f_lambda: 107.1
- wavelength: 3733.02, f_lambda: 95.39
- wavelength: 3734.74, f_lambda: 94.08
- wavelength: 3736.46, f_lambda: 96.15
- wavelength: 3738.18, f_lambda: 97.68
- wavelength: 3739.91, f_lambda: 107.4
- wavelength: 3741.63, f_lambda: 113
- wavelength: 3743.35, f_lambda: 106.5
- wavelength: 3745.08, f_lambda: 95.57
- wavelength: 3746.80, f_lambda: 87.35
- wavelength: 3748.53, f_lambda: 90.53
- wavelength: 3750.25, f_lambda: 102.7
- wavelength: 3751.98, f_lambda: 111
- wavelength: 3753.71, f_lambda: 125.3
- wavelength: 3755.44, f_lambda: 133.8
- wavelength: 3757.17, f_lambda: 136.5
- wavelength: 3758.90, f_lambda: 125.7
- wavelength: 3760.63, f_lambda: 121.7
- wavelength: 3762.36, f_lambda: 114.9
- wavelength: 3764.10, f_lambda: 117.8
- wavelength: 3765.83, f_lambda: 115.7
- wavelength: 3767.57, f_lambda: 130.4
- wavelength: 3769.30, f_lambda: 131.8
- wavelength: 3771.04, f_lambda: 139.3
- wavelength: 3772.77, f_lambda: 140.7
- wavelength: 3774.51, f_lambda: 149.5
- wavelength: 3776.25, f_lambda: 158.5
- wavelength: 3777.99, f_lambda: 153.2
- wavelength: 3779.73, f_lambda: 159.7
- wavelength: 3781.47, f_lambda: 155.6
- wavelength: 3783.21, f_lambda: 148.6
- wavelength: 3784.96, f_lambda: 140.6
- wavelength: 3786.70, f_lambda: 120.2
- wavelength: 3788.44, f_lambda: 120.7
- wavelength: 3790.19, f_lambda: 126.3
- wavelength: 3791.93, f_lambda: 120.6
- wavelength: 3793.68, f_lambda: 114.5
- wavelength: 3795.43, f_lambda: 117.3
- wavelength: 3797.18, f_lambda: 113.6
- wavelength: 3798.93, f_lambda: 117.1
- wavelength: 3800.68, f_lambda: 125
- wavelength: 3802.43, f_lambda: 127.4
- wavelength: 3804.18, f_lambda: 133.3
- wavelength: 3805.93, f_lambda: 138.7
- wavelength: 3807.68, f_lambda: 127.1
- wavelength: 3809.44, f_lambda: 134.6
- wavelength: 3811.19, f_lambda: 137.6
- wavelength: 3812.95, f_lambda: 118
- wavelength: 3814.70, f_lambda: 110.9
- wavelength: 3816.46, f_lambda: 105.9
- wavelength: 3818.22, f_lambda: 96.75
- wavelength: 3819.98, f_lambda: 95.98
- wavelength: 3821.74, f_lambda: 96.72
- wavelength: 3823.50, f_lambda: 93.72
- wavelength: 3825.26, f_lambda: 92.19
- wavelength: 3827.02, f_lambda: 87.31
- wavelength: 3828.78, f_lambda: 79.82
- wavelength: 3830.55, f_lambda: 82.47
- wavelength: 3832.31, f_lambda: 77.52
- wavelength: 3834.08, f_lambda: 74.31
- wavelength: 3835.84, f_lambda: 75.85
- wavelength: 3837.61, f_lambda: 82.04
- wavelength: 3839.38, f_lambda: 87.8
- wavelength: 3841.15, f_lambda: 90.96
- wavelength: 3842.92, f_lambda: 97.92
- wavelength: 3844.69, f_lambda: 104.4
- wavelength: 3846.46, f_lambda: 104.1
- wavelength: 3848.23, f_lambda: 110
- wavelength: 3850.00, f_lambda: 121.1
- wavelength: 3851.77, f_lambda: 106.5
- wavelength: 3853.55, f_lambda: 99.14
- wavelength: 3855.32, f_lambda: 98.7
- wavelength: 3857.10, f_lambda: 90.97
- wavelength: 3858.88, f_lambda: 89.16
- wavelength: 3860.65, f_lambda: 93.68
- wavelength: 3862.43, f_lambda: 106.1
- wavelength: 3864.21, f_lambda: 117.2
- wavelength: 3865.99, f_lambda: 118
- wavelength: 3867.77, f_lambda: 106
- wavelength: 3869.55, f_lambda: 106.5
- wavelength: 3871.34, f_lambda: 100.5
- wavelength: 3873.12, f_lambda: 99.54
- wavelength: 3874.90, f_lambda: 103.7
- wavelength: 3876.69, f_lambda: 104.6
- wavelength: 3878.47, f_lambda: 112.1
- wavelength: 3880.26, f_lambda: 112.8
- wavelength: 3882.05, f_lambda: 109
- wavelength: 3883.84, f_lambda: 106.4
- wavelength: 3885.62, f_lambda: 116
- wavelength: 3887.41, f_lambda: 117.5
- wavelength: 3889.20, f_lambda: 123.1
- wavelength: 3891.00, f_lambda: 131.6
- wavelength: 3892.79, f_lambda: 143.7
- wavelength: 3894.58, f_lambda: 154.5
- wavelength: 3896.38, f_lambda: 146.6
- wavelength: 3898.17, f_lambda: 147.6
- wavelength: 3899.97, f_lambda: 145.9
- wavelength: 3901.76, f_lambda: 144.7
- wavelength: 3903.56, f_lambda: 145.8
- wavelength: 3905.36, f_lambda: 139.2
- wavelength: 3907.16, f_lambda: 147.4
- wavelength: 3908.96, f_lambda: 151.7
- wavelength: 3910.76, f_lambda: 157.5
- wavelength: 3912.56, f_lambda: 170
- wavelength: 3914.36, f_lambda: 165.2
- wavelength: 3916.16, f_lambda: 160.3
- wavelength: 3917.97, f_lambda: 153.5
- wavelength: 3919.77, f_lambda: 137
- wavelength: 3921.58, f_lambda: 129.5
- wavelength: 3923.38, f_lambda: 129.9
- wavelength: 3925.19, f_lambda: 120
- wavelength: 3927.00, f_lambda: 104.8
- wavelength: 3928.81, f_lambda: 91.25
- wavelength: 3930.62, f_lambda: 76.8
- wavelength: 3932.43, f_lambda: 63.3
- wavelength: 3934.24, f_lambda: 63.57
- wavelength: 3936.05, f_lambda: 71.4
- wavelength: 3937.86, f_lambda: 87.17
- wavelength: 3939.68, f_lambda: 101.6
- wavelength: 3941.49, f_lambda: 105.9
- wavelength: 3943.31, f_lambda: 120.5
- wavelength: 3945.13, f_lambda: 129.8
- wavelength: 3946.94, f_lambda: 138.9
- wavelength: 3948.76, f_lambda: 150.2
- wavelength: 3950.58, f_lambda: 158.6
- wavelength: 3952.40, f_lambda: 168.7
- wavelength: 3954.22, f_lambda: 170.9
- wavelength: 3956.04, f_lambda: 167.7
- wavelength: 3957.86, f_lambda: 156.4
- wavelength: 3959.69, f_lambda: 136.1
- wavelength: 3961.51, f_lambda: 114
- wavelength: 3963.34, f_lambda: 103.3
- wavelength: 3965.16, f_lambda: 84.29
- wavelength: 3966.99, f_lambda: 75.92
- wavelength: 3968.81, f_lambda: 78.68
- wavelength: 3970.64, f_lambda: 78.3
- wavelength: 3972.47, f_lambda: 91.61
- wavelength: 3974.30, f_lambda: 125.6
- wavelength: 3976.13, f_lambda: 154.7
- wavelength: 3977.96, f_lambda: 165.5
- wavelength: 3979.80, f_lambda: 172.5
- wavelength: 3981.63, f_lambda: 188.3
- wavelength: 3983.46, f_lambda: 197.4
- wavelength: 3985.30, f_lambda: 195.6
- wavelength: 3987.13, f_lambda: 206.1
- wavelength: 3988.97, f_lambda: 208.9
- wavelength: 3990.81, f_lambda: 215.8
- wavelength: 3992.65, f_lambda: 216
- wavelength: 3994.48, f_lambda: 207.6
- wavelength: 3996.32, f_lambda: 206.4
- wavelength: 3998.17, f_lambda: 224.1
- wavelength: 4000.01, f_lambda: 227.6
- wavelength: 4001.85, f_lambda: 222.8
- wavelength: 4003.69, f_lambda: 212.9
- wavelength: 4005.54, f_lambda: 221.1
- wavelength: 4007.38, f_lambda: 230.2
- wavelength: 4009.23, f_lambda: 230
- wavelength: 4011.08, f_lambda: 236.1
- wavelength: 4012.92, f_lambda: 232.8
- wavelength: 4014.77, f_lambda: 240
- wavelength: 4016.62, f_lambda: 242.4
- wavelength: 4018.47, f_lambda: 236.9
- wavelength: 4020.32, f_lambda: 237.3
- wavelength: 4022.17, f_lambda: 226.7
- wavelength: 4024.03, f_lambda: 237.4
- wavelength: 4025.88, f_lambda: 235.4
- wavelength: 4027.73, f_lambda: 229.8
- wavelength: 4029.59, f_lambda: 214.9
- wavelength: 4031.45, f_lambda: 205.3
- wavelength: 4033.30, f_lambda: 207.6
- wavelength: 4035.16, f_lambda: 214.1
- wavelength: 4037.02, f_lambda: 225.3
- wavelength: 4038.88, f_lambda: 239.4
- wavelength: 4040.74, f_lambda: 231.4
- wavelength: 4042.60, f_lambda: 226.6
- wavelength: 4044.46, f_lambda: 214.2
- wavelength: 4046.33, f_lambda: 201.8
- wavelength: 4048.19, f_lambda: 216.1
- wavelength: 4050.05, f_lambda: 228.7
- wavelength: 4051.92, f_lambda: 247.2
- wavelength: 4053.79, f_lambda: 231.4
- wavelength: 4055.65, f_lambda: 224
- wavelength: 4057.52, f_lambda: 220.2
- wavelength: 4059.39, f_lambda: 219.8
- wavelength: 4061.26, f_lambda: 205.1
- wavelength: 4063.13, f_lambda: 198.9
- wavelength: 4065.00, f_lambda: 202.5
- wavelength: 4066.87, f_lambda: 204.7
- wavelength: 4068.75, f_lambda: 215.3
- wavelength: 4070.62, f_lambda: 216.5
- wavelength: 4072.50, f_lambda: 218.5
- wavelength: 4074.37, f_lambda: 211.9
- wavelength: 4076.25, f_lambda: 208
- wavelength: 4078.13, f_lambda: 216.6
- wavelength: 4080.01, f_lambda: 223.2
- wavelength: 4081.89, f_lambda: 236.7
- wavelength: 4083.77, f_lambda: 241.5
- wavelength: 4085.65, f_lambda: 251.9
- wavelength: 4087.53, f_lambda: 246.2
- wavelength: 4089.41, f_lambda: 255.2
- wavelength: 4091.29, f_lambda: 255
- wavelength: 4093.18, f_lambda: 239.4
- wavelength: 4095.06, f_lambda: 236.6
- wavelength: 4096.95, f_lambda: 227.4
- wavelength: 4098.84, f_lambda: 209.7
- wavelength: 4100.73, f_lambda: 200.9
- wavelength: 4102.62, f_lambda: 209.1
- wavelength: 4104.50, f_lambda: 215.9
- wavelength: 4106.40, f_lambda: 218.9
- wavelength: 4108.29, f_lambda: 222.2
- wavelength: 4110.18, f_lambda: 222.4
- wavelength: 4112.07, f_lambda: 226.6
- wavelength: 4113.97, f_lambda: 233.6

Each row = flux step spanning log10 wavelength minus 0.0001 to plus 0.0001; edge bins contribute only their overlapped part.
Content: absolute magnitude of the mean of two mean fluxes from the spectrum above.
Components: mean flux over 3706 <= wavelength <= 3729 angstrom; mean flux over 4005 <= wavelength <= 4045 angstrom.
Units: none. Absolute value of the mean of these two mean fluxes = 178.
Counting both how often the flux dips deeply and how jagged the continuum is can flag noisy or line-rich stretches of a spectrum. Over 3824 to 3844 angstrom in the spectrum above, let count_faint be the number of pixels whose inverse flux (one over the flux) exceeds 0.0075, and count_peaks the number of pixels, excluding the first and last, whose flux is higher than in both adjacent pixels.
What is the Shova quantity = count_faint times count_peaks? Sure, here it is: 11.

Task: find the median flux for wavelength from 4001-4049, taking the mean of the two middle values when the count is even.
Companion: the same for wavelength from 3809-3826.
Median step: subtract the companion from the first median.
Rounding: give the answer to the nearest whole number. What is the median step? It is 127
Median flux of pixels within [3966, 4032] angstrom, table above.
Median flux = 215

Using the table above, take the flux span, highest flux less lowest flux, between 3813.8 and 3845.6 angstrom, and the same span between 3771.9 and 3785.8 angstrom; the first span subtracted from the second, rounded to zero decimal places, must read -17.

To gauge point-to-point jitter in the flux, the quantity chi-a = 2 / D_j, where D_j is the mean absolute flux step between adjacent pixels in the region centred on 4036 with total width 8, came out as 0.19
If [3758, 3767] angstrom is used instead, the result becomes 0.51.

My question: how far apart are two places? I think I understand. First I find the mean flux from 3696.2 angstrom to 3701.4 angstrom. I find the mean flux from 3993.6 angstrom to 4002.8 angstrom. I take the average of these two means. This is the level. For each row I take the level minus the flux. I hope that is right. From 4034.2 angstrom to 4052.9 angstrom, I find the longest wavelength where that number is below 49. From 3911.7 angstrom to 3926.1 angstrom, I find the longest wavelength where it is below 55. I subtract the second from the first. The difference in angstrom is 128.5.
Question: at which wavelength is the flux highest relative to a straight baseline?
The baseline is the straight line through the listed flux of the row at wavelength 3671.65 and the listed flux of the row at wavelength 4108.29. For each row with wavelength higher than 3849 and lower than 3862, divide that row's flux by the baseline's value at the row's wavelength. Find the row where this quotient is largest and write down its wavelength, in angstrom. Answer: 3850.00 angstrom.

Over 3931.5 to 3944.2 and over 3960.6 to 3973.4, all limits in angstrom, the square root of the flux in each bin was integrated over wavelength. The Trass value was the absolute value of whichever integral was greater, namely 121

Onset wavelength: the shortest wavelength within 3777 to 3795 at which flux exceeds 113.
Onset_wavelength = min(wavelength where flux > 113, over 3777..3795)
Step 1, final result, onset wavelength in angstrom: 3777.99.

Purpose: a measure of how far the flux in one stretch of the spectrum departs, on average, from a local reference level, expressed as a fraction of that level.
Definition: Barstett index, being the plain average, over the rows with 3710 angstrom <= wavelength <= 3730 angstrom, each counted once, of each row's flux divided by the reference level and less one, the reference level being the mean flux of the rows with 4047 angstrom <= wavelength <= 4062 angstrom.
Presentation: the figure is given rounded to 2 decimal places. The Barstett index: -0.42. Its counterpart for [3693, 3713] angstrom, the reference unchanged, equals -0.39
